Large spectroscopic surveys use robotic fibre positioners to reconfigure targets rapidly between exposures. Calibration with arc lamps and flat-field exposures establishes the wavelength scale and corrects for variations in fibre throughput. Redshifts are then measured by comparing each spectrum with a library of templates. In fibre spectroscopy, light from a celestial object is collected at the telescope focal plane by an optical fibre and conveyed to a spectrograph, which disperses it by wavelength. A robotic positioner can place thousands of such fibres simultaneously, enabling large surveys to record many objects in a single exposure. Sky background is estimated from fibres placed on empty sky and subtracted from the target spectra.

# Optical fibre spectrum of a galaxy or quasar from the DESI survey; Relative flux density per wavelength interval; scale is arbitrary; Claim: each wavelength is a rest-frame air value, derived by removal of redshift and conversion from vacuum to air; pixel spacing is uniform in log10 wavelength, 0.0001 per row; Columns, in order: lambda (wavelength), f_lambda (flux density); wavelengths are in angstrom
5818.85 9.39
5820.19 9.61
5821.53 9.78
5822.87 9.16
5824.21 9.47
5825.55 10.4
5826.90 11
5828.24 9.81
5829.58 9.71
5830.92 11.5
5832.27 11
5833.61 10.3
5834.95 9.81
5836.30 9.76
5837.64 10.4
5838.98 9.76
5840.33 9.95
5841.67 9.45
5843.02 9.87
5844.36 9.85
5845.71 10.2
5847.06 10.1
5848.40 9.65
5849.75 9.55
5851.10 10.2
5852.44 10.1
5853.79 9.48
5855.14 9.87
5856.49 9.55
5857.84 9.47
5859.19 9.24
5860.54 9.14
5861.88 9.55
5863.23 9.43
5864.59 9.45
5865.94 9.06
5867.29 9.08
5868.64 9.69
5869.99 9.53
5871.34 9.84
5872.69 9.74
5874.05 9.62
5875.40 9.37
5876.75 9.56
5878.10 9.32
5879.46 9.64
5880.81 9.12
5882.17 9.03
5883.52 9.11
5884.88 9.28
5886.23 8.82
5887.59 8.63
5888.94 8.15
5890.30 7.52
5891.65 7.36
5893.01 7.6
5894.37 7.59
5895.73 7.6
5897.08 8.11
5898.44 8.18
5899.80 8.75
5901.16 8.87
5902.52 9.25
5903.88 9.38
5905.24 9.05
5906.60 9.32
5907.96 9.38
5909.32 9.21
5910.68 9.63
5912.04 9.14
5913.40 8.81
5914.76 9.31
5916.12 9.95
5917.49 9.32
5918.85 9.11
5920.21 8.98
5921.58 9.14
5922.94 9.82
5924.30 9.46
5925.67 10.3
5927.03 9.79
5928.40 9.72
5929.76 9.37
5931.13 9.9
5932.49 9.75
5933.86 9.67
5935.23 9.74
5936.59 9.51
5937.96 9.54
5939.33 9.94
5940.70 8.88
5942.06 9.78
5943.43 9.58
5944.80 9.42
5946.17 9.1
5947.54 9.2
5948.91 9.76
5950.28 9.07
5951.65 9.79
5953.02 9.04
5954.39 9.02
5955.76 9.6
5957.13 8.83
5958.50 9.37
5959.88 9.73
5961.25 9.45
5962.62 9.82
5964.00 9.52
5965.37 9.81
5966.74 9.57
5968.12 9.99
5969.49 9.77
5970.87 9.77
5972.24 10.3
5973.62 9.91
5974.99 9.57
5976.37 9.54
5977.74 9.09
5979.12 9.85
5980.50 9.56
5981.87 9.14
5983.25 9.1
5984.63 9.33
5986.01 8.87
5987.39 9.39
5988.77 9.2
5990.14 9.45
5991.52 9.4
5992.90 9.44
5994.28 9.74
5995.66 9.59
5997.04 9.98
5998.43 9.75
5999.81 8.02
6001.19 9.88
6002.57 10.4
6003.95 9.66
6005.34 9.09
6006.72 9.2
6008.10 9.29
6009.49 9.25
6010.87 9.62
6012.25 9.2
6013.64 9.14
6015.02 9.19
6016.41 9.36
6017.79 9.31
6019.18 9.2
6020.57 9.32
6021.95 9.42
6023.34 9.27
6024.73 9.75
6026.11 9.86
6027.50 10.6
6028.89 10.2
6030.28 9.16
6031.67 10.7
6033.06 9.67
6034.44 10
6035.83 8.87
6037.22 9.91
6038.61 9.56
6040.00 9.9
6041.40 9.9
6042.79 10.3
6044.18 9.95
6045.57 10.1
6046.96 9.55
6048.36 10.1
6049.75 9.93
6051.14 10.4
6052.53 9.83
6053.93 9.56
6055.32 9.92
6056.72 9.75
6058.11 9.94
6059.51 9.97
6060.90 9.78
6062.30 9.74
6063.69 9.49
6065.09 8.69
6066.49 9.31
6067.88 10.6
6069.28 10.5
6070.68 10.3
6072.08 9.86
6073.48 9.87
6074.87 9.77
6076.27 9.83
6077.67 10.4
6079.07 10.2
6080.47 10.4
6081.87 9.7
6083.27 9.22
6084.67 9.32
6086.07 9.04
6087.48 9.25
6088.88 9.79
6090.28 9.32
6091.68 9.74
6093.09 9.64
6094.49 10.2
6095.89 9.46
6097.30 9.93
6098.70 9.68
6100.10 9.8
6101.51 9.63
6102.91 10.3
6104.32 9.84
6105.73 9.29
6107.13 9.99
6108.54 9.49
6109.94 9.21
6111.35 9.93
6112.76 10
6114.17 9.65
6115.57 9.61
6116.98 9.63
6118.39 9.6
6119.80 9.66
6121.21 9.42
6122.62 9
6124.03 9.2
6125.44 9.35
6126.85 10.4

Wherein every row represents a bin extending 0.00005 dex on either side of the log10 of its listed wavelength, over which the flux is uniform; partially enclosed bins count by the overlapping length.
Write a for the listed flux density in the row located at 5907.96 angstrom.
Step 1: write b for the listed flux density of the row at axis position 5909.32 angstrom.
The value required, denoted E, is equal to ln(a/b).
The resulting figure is 0.018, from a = 9.38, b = 9.21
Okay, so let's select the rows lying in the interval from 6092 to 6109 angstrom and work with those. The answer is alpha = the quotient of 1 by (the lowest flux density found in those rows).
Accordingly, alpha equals 0.108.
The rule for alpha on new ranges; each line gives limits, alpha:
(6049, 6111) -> 0.115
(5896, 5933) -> 0.123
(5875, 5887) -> 0.113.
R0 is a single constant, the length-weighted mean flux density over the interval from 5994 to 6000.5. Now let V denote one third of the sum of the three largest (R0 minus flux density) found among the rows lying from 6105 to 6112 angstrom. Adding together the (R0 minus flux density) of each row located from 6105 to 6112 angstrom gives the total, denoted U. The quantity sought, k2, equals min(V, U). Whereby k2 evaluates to -1.0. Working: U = -1.0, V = 0.1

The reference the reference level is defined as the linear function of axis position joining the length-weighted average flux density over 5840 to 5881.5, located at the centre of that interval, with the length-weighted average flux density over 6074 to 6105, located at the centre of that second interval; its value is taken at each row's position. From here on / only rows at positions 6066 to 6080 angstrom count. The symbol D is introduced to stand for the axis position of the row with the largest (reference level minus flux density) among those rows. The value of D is 6066.49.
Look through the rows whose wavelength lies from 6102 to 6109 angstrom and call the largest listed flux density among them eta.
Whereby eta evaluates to 10.3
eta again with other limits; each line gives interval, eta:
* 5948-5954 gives 9.79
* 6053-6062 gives 9.97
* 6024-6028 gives 10.6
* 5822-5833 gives 11.5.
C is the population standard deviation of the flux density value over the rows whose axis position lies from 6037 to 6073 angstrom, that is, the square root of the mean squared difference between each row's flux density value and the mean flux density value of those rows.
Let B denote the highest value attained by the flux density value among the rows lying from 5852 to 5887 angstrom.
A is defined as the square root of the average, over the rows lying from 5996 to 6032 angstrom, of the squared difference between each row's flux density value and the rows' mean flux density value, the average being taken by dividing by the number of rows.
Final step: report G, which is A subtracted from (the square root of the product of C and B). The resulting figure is 1.43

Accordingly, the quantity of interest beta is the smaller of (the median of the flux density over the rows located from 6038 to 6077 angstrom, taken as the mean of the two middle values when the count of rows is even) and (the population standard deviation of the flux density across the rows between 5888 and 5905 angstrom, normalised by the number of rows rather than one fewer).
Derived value 0.68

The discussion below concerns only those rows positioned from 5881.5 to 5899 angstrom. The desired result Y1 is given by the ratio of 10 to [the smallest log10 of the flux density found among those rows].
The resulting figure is 11.5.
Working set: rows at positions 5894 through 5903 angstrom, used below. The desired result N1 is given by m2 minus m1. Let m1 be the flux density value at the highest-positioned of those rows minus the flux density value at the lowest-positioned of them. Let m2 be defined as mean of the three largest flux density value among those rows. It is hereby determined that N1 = 7.3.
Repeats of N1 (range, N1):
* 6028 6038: 10.6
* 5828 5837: 11.0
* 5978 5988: 10.1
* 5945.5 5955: 9.7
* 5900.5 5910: 9.0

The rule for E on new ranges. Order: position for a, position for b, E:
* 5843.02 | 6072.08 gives 0.001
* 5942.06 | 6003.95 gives 0.012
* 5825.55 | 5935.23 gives 0.066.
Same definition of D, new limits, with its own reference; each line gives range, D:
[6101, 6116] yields 6109.94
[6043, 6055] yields 6046.96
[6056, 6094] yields 6065.09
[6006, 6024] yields 6013.64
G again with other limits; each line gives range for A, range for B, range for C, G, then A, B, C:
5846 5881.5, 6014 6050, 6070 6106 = 1.71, 0.30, 10.7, 0.38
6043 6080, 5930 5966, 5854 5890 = 1.55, 0.39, 9.94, 0.38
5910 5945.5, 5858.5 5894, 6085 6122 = 1.35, 0.36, 9.84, 0.30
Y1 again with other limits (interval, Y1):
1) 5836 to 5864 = 10.4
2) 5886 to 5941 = 11.5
